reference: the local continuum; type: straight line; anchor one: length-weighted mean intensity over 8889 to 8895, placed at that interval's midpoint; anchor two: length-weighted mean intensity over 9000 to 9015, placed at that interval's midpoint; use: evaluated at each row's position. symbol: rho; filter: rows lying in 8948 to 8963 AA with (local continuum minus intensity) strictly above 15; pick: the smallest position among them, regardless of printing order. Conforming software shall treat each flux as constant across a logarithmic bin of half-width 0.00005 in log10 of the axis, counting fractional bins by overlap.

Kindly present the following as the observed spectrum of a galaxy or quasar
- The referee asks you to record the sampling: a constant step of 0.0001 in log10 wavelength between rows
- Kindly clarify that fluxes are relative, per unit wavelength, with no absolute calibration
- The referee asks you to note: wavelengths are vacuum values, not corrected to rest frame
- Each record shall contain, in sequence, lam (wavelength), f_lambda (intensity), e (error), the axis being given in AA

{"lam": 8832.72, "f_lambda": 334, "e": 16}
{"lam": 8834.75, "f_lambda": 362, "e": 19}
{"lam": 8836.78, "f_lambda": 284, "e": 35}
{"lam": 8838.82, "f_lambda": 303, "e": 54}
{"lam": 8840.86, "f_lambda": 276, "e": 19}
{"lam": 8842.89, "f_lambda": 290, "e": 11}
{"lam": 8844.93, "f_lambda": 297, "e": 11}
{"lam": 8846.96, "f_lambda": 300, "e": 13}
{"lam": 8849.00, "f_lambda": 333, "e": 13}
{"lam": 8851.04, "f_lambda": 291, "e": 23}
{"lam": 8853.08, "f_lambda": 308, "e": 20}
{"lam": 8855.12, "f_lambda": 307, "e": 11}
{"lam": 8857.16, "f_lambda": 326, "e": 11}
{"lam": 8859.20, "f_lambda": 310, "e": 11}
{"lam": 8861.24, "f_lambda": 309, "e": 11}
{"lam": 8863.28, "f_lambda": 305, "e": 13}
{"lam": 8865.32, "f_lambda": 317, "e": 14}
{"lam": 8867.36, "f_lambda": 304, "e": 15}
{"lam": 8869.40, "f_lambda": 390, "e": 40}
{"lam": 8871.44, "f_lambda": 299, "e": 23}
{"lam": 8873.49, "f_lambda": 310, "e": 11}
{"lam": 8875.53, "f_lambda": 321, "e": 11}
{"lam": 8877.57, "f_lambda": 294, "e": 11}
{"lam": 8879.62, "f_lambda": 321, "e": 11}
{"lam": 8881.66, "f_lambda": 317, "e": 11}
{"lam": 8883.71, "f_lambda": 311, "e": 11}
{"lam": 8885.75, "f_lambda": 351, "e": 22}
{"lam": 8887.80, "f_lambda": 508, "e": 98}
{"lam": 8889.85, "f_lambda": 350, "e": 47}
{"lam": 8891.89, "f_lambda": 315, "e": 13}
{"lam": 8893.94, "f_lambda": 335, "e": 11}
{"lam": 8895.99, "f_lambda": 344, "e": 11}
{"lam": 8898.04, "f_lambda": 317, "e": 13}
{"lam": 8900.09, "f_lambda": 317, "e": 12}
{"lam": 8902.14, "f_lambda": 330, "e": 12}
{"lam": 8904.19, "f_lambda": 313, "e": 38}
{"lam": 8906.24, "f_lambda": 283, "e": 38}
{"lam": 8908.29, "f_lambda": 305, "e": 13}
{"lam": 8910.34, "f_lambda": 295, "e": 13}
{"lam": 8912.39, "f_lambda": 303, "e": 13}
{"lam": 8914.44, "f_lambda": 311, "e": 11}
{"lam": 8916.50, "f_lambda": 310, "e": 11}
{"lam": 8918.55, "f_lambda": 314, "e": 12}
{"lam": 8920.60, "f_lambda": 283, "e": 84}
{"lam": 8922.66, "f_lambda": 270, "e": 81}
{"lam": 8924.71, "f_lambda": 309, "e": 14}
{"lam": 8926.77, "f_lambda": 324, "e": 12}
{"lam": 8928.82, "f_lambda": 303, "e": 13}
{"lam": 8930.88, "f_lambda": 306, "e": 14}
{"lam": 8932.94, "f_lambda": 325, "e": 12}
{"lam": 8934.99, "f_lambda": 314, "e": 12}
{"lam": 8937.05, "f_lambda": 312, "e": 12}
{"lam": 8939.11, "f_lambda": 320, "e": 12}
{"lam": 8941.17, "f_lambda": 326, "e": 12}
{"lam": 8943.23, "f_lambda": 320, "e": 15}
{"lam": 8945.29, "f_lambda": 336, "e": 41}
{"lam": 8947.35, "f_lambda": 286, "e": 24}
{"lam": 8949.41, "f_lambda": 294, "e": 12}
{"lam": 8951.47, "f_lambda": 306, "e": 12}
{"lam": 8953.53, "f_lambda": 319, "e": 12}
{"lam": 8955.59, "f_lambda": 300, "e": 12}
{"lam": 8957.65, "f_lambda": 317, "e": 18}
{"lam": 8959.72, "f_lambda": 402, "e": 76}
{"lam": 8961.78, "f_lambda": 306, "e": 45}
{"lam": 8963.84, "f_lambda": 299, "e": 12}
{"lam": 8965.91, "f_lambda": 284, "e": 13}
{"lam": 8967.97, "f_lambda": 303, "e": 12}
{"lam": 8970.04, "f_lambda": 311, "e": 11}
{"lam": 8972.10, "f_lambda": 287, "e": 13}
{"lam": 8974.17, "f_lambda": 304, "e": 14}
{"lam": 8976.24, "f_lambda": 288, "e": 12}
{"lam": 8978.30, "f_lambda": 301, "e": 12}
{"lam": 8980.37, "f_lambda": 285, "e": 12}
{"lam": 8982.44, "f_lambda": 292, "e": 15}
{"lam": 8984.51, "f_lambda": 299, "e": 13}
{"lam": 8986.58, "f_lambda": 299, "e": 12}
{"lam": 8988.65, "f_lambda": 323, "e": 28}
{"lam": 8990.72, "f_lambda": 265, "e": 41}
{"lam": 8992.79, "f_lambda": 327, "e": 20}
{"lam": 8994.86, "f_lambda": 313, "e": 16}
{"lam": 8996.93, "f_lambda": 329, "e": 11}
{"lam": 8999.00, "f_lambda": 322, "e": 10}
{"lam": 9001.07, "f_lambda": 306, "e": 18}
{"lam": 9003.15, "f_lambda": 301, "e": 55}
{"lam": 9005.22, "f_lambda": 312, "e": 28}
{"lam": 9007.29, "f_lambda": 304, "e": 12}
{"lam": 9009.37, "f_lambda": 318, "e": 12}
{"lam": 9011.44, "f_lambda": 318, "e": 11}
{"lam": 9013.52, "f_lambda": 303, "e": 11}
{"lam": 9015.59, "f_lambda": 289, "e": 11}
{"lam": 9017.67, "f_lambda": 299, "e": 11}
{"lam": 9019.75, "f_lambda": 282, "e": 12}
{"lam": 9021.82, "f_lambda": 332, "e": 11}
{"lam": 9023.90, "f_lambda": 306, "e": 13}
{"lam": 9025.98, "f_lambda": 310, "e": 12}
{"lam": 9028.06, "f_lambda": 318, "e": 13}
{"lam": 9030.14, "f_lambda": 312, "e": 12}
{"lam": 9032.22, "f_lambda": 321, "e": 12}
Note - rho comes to 8949.41 AA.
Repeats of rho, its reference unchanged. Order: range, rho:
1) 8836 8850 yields 8836.78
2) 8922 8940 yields 8922.66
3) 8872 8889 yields 8873.49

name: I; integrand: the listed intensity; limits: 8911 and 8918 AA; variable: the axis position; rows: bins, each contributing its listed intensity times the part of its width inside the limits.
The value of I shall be 2154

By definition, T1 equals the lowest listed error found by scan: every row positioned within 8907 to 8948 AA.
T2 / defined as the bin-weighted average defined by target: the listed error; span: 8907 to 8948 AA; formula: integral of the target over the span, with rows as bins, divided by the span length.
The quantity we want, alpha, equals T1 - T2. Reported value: -10.6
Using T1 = 11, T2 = 21.6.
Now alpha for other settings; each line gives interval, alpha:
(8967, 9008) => -8.3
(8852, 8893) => -9.7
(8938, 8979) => -8.5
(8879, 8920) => -10.8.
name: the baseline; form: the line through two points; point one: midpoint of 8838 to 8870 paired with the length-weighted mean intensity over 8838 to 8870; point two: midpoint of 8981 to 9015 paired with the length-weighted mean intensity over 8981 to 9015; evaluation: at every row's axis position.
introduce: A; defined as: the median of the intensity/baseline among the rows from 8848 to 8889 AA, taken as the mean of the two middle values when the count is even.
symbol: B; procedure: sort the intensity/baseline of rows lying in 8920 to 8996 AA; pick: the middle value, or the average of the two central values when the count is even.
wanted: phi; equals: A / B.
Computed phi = 1.01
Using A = 1.00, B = 0.99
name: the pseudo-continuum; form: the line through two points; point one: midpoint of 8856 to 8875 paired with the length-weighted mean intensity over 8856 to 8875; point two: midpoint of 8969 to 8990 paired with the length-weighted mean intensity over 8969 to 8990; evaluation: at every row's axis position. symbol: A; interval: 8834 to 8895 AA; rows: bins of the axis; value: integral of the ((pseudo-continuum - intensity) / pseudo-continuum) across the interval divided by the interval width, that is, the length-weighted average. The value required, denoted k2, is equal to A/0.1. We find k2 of -0.1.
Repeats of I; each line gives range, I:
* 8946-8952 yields 1780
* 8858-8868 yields 3096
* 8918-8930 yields 3600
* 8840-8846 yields 1731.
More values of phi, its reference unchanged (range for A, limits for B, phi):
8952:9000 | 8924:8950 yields 0.97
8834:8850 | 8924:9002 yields 0.97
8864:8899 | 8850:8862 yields 1.03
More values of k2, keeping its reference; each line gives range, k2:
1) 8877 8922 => -0.3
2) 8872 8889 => -0.8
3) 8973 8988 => 0.1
